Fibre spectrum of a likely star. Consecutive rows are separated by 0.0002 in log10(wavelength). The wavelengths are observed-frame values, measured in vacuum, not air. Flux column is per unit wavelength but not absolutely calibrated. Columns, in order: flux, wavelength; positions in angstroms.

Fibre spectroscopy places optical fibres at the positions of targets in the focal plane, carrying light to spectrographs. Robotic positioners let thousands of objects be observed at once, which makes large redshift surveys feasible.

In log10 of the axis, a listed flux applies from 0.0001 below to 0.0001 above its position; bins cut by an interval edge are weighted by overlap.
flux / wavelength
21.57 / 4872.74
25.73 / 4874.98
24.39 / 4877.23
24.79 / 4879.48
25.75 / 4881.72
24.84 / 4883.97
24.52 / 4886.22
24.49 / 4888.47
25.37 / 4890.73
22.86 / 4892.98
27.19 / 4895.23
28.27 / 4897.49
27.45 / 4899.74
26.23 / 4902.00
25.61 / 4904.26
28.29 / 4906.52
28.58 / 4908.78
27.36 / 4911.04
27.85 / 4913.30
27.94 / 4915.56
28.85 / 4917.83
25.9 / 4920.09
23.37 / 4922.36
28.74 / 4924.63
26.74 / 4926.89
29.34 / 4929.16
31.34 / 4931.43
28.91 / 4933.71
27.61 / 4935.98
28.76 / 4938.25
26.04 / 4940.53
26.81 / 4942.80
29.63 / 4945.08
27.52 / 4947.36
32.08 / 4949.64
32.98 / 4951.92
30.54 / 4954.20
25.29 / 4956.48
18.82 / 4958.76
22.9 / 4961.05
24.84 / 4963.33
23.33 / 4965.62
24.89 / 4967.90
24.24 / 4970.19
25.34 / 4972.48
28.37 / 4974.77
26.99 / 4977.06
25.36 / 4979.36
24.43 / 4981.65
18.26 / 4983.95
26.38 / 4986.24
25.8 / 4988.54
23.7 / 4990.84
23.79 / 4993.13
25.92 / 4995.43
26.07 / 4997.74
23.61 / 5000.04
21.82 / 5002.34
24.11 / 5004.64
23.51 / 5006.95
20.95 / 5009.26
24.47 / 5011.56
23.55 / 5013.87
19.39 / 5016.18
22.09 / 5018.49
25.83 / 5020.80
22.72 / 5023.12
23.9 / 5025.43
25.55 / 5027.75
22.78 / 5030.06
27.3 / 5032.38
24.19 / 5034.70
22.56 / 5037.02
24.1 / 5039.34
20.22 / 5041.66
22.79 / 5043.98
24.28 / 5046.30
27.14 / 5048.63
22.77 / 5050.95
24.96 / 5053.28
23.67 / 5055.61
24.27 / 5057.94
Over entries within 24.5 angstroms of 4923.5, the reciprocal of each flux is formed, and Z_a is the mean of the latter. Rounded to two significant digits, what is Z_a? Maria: 0.036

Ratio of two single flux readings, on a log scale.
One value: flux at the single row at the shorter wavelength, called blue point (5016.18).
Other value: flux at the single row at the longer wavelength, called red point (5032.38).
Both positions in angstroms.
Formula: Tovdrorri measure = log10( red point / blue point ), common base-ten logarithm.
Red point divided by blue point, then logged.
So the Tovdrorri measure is 0.15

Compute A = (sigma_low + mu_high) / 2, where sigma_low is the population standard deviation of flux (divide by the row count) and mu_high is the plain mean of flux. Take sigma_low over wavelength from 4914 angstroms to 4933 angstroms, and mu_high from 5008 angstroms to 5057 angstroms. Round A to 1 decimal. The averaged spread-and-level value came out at 12.9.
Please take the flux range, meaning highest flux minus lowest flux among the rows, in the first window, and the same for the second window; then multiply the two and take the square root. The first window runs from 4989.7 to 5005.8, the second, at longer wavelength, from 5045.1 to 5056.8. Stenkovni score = 4.3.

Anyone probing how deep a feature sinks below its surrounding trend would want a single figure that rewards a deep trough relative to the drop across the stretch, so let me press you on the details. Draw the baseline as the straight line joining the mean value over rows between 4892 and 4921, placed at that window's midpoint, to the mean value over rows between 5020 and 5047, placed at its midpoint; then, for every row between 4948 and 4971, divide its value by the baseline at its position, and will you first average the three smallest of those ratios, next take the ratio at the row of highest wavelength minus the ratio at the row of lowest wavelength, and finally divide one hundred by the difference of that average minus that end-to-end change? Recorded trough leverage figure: 89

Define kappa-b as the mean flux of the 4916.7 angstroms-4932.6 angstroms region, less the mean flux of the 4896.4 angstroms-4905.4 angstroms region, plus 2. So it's 2.9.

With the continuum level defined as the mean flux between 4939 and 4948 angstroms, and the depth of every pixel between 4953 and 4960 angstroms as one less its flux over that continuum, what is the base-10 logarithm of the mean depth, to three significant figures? -1.02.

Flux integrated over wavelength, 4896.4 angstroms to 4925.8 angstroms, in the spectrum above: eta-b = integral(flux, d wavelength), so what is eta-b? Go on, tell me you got 802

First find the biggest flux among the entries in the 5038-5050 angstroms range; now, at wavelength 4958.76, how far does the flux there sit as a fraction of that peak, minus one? -0.31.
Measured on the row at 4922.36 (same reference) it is -0.14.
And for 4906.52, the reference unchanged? 0.04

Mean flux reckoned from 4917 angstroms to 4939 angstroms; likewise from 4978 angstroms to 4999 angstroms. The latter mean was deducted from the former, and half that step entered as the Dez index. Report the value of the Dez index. 1.8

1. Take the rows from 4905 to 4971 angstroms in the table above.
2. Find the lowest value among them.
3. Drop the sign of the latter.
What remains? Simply 18.8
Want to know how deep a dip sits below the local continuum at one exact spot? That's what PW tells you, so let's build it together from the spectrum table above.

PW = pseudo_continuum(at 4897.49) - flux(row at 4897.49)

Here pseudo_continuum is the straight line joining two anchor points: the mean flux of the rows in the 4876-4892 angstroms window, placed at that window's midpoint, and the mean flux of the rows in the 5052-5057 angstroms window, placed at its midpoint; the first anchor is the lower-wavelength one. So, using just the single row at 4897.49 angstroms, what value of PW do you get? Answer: -3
